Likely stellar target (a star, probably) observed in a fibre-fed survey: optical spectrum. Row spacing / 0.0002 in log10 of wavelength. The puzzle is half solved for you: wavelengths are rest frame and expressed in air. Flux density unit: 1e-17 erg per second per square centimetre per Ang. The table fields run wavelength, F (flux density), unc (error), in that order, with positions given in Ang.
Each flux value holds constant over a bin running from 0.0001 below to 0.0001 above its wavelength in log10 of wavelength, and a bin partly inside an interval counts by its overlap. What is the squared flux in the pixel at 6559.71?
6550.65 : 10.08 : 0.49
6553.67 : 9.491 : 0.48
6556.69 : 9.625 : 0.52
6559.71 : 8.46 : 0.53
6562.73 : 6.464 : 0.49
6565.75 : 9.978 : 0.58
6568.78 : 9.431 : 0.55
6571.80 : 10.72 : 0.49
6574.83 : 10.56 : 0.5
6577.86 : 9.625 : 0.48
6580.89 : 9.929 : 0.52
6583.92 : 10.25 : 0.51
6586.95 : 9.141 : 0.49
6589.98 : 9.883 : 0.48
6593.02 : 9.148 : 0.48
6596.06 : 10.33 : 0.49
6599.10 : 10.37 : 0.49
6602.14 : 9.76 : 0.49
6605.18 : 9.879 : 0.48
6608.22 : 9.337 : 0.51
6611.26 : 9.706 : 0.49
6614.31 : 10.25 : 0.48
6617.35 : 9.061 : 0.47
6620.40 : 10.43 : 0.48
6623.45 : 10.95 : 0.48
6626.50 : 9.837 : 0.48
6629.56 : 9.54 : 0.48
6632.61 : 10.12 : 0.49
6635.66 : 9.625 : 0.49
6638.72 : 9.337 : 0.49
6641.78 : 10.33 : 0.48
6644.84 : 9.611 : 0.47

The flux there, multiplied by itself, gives 72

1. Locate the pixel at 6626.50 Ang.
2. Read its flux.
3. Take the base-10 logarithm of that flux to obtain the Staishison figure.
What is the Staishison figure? 0.993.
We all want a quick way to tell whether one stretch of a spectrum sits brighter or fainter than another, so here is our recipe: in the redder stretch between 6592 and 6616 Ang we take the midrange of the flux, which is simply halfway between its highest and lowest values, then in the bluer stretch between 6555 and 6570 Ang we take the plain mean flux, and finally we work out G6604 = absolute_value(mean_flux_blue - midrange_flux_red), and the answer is 0.97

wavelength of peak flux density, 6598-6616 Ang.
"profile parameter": 6599.10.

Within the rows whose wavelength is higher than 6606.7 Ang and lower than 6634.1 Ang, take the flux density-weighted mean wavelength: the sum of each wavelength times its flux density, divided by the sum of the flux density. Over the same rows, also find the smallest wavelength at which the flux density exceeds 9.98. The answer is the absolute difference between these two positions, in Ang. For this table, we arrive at 6.2 Ang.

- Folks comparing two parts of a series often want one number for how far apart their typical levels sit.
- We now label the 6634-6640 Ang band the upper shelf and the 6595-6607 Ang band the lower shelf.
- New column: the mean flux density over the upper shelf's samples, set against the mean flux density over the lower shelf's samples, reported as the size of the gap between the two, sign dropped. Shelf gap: 0.6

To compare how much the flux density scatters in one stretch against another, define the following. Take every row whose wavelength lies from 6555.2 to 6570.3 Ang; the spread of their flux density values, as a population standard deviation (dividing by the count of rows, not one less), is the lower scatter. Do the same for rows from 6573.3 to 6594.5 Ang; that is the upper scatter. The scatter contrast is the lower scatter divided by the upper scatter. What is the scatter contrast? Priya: 2.6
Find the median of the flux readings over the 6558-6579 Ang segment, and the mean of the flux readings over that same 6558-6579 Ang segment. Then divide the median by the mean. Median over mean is 1.03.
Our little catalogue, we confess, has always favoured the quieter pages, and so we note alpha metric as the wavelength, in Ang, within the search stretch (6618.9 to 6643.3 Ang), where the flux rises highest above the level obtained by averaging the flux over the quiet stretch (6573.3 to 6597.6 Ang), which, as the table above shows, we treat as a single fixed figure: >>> 6623.45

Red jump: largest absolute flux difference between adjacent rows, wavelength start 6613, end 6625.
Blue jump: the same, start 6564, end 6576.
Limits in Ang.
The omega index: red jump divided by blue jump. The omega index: 1.1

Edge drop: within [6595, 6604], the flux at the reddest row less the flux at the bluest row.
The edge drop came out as -0.57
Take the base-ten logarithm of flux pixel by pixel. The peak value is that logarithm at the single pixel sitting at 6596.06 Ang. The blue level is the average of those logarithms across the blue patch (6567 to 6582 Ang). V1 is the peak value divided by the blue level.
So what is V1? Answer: 1.01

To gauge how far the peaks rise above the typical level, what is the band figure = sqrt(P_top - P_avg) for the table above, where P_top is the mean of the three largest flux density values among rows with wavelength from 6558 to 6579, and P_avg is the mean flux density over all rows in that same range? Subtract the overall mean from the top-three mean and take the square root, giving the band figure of 1.05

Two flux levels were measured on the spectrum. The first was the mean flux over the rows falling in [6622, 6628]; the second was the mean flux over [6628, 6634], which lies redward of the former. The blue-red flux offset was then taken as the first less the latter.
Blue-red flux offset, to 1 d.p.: 0.6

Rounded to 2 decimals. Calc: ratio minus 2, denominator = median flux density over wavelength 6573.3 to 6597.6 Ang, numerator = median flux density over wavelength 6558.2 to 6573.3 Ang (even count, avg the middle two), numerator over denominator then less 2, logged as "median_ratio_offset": -1.05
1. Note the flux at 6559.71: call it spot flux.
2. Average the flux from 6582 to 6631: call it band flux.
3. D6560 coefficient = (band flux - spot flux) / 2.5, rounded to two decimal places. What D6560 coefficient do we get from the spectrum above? 0.56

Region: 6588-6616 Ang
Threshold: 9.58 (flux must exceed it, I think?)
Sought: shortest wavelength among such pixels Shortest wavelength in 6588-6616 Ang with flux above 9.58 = 6589.98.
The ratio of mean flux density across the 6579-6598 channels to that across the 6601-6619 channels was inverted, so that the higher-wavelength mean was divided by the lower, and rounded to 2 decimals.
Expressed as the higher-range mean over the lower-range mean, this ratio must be 0.99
